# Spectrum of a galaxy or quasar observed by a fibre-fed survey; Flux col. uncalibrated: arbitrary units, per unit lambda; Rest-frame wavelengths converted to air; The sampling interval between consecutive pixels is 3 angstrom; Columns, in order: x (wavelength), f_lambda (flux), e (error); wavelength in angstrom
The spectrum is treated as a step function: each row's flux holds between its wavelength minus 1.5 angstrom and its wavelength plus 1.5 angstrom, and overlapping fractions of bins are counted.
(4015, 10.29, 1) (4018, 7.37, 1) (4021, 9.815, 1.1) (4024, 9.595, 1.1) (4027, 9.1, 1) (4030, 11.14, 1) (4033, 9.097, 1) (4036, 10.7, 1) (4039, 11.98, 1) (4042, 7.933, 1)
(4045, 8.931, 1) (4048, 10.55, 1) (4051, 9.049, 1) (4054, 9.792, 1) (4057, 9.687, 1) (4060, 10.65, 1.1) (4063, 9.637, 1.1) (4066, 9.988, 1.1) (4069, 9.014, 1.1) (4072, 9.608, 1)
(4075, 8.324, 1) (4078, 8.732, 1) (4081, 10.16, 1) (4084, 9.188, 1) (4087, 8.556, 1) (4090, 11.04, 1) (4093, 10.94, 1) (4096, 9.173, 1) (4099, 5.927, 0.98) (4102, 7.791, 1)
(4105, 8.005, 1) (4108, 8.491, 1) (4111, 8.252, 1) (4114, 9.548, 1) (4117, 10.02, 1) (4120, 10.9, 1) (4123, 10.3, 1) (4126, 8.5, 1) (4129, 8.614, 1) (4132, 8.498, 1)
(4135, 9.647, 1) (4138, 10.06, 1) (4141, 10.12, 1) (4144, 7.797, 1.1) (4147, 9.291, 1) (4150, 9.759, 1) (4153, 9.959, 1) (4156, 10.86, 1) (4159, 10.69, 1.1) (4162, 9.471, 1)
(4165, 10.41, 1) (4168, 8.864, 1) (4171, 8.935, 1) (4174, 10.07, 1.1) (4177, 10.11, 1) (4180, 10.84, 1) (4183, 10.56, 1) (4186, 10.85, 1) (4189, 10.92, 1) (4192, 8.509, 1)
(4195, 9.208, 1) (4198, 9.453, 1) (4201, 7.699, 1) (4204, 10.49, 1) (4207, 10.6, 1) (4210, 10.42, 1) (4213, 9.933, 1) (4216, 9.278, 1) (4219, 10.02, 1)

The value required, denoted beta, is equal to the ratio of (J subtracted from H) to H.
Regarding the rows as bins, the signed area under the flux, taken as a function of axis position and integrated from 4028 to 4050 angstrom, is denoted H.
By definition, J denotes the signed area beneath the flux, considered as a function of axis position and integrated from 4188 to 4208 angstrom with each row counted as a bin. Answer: 0.14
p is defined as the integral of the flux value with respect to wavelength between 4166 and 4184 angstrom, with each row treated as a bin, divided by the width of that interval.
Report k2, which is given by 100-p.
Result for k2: 90.1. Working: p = 9.9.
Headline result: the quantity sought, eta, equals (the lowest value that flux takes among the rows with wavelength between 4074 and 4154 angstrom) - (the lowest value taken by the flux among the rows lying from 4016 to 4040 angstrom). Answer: -1.4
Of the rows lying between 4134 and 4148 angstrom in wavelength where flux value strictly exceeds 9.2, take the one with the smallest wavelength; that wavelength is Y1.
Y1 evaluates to 4135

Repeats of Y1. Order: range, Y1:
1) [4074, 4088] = 4081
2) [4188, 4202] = 4189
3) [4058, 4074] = 4060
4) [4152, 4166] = 4153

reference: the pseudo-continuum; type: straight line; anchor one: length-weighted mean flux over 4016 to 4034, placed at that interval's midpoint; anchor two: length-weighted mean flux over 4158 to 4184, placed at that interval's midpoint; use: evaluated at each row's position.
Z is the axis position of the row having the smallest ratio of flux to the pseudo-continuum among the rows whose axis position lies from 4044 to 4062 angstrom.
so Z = 4045 angstrom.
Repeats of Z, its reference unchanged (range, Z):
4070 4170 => 4099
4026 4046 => 4042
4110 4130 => 4111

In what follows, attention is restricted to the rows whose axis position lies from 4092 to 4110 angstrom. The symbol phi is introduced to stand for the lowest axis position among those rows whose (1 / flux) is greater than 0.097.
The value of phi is 4096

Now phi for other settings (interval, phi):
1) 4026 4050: 4027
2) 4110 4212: 4111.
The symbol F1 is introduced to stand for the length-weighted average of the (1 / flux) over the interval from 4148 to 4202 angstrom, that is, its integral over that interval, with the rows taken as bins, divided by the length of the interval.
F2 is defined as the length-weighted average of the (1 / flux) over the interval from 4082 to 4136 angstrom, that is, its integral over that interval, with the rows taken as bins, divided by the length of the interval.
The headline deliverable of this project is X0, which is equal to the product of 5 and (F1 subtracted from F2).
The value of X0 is 0.051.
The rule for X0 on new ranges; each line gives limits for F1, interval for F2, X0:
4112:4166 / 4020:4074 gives -0.005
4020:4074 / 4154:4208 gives -0.007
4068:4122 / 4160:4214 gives -0.049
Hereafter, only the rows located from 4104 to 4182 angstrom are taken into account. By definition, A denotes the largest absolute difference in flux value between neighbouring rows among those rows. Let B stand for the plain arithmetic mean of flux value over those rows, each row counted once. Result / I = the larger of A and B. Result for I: 9.5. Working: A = 2.3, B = 9.54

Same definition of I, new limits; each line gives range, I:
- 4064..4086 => 9.3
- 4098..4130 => 8.8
